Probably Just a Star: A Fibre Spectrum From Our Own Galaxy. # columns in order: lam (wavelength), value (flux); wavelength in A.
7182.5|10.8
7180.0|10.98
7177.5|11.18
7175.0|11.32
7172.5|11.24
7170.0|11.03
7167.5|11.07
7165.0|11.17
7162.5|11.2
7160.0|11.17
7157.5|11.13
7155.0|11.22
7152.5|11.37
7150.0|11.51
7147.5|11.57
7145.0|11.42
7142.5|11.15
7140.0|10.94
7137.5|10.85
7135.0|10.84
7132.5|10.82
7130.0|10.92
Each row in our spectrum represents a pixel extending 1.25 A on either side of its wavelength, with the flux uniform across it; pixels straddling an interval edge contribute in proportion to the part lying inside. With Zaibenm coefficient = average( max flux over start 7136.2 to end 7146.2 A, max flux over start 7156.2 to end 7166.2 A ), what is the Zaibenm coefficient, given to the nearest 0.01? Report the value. 11.31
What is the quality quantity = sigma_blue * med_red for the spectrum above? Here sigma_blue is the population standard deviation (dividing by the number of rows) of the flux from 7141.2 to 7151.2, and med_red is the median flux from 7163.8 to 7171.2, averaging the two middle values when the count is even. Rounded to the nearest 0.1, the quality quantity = 1.8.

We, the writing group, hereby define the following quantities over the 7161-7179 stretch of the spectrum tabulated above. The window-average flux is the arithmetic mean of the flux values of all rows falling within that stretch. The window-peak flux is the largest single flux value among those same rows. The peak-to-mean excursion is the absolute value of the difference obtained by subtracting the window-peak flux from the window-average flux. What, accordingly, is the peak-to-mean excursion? 0.15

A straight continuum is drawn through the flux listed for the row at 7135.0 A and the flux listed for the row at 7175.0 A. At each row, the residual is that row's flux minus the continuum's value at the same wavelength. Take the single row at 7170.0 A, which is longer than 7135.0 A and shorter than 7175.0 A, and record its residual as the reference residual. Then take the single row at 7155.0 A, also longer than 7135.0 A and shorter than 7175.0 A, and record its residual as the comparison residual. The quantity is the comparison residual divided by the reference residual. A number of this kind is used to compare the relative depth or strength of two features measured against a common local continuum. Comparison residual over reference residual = -0.6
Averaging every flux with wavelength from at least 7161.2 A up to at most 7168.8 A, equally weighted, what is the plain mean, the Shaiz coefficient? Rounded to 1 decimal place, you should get 11.1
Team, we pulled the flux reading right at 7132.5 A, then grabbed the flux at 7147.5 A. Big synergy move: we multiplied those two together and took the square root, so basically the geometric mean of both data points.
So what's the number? 11.2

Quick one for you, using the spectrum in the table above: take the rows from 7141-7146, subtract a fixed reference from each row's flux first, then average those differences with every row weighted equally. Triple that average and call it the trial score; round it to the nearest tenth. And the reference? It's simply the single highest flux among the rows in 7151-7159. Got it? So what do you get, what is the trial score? -0.3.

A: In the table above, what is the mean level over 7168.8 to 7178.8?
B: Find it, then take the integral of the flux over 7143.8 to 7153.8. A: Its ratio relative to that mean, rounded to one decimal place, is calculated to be 10.2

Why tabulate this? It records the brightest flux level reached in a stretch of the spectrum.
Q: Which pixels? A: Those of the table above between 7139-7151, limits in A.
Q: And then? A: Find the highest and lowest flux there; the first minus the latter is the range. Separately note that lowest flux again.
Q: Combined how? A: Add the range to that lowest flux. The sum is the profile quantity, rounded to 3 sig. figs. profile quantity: 11.6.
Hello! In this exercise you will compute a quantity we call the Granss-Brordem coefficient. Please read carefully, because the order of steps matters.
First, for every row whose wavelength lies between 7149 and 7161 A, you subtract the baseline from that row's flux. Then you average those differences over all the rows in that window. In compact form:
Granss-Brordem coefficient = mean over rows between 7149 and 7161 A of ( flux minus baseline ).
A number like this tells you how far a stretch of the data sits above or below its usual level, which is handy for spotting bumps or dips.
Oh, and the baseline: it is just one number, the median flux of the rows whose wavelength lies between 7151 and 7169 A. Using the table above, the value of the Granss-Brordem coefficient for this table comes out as 0.11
